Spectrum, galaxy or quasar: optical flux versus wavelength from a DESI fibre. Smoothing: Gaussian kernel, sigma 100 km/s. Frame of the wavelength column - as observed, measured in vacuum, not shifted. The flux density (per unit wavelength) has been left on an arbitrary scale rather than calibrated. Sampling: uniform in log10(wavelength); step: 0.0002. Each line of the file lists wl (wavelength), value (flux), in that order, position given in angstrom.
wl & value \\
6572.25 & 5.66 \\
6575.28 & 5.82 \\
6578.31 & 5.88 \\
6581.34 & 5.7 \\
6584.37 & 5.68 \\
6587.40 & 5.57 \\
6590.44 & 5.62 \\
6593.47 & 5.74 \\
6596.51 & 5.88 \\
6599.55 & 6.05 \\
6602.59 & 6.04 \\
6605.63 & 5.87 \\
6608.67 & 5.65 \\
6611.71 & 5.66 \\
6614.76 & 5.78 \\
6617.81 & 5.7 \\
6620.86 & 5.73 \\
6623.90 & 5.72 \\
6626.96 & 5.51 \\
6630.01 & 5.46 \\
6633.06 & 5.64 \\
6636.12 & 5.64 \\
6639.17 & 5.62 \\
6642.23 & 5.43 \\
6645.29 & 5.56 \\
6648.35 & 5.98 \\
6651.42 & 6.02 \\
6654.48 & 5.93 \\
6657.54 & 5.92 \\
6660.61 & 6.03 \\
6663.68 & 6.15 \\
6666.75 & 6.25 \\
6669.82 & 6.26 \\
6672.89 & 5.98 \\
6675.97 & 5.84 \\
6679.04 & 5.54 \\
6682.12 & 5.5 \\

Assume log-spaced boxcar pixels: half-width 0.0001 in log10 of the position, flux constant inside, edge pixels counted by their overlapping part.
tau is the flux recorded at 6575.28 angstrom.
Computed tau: 5.82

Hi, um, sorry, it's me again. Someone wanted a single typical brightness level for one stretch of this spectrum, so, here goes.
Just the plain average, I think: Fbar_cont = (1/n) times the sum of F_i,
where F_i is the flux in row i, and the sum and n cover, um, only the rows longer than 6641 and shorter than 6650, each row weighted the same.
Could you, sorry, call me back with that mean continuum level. 5.66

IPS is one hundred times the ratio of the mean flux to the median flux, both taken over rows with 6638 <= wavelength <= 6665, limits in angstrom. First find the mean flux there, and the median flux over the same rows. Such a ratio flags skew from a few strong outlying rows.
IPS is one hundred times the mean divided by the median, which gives 98.6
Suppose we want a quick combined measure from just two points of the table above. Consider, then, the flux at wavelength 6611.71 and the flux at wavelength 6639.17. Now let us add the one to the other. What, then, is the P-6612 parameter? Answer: 11.3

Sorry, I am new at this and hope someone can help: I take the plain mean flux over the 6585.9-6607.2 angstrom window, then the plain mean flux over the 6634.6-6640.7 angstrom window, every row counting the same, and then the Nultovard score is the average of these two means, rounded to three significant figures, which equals 5.73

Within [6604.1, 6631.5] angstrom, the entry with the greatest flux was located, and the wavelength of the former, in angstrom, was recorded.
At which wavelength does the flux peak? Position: 6605.63 angstrom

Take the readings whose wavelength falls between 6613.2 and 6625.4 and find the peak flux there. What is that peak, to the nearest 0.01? 5.78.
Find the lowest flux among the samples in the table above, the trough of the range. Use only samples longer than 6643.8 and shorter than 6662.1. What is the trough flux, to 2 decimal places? 5.56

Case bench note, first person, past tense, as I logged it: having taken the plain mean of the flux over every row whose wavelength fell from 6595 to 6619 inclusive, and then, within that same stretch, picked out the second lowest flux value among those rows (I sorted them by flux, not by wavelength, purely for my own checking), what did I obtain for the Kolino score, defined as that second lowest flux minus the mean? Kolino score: -0.17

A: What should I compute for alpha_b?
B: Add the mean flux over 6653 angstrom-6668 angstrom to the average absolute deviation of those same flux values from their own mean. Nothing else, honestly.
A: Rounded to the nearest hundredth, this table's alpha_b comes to 6.17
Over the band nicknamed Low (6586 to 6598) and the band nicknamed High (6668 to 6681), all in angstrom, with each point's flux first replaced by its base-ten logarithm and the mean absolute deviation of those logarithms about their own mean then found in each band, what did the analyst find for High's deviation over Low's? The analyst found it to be 1.9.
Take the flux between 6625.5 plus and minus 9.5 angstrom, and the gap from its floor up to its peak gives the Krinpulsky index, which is 0.27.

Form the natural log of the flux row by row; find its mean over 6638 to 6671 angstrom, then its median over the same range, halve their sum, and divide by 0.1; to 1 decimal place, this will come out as 17.8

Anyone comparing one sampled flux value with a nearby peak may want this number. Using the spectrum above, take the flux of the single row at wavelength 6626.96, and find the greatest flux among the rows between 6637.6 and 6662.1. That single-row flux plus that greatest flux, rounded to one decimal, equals 11.5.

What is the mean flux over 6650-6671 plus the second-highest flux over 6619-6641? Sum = 11.8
